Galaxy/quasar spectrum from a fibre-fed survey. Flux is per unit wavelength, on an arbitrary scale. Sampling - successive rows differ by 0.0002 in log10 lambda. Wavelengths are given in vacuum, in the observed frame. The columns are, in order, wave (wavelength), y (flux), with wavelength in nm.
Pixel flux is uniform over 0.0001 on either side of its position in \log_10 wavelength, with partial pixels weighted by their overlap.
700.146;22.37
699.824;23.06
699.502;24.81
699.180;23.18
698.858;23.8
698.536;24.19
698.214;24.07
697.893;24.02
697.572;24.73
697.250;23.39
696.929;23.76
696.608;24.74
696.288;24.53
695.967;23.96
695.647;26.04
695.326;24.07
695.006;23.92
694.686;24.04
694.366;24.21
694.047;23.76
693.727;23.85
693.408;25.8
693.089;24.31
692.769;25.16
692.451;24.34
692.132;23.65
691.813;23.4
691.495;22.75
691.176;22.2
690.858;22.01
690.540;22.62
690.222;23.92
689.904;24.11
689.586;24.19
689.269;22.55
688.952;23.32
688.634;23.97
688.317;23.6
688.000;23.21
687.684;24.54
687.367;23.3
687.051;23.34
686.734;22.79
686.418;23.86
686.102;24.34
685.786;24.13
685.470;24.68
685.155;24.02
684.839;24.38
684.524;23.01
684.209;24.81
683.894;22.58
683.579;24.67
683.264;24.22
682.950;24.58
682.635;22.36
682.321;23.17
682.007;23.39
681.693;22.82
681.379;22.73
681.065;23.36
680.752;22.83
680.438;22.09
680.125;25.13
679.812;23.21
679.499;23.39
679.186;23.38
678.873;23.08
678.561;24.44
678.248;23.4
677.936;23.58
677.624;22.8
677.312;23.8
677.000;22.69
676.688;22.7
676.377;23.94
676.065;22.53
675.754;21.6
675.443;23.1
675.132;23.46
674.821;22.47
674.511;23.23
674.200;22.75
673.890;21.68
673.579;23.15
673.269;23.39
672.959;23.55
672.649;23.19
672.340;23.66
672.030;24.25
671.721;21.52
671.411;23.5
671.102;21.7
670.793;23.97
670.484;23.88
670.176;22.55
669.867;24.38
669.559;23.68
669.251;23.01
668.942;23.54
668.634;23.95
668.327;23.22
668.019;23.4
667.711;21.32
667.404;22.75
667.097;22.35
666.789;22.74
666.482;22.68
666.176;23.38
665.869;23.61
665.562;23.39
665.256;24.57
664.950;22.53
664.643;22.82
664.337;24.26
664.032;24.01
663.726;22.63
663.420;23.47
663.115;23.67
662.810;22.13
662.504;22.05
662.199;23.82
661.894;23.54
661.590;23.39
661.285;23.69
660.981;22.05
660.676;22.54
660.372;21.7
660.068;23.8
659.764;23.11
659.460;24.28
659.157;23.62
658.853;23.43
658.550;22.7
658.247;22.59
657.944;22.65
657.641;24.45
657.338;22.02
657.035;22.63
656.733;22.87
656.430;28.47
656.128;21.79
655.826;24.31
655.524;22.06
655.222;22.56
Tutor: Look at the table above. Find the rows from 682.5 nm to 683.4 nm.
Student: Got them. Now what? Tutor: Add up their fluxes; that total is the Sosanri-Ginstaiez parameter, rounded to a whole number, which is 71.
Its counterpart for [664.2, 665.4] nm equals 94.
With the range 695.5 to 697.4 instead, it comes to 146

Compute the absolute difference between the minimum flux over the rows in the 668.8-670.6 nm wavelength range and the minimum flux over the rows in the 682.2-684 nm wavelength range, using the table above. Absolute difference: 0.2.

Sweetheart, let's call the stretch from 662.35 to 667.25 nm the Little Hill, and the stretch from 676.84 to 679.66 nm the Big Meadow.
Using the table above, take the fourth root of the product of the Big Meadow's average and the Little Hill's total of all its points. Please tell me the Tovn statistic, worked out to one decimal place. 9.6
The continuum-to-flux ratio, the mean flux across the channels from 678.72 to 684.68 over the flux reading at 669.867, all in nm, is 0.96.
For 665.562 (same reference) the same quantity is 1.00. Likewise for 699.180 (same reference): 1.01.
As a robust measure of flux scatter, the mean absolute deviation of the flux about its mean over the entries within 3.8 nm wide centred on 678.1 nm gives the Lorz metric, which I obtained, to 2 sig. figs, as 0.39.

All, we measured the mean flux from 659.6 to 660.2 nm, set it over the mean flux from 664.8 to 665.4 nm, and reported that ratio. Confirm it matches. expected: 0.996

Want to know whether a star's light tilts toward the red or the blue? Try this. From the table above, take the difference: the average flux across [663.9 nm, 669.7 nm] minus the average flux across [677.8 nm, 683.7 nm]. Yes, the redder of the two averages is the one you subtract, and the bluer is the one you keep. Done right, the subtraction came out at -0.2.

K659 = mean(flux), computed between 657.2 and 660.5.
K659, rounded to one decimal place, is 23.1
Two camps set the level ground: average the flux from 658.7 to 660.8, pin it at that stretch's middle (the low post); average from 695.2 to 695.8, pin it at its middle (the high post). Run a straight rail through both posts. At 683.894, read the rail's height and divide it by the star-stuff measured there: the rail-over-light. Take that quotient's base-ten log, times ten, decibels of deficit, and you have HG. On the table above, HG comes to 0.35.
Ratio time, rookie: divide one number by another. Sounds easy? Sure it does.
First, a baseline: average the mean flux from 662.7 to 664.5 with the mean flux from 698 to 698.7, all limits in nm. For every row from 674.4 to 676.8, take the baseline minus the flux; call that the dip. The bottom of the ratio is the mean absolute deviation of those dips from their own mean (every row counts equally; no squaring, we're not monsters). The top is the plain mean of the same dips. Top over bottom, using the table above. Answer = 1.6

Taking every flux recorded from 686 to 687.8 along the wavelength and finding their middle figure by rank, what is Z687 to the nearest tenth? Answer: 23.6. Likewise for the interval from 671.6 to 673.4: 23.5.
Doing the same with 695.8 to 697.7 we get 24.2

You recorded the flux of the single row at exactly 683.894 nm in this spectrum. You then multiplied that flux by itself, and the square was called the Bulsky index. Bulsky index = 510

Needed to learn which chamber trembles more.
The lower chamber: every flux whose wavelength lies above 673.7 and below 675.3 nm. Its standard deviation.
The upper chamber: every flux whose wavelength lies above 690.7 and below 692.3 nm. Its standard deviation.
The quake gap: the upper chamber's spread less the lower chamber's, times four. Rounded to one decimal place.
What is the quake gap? 0.1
